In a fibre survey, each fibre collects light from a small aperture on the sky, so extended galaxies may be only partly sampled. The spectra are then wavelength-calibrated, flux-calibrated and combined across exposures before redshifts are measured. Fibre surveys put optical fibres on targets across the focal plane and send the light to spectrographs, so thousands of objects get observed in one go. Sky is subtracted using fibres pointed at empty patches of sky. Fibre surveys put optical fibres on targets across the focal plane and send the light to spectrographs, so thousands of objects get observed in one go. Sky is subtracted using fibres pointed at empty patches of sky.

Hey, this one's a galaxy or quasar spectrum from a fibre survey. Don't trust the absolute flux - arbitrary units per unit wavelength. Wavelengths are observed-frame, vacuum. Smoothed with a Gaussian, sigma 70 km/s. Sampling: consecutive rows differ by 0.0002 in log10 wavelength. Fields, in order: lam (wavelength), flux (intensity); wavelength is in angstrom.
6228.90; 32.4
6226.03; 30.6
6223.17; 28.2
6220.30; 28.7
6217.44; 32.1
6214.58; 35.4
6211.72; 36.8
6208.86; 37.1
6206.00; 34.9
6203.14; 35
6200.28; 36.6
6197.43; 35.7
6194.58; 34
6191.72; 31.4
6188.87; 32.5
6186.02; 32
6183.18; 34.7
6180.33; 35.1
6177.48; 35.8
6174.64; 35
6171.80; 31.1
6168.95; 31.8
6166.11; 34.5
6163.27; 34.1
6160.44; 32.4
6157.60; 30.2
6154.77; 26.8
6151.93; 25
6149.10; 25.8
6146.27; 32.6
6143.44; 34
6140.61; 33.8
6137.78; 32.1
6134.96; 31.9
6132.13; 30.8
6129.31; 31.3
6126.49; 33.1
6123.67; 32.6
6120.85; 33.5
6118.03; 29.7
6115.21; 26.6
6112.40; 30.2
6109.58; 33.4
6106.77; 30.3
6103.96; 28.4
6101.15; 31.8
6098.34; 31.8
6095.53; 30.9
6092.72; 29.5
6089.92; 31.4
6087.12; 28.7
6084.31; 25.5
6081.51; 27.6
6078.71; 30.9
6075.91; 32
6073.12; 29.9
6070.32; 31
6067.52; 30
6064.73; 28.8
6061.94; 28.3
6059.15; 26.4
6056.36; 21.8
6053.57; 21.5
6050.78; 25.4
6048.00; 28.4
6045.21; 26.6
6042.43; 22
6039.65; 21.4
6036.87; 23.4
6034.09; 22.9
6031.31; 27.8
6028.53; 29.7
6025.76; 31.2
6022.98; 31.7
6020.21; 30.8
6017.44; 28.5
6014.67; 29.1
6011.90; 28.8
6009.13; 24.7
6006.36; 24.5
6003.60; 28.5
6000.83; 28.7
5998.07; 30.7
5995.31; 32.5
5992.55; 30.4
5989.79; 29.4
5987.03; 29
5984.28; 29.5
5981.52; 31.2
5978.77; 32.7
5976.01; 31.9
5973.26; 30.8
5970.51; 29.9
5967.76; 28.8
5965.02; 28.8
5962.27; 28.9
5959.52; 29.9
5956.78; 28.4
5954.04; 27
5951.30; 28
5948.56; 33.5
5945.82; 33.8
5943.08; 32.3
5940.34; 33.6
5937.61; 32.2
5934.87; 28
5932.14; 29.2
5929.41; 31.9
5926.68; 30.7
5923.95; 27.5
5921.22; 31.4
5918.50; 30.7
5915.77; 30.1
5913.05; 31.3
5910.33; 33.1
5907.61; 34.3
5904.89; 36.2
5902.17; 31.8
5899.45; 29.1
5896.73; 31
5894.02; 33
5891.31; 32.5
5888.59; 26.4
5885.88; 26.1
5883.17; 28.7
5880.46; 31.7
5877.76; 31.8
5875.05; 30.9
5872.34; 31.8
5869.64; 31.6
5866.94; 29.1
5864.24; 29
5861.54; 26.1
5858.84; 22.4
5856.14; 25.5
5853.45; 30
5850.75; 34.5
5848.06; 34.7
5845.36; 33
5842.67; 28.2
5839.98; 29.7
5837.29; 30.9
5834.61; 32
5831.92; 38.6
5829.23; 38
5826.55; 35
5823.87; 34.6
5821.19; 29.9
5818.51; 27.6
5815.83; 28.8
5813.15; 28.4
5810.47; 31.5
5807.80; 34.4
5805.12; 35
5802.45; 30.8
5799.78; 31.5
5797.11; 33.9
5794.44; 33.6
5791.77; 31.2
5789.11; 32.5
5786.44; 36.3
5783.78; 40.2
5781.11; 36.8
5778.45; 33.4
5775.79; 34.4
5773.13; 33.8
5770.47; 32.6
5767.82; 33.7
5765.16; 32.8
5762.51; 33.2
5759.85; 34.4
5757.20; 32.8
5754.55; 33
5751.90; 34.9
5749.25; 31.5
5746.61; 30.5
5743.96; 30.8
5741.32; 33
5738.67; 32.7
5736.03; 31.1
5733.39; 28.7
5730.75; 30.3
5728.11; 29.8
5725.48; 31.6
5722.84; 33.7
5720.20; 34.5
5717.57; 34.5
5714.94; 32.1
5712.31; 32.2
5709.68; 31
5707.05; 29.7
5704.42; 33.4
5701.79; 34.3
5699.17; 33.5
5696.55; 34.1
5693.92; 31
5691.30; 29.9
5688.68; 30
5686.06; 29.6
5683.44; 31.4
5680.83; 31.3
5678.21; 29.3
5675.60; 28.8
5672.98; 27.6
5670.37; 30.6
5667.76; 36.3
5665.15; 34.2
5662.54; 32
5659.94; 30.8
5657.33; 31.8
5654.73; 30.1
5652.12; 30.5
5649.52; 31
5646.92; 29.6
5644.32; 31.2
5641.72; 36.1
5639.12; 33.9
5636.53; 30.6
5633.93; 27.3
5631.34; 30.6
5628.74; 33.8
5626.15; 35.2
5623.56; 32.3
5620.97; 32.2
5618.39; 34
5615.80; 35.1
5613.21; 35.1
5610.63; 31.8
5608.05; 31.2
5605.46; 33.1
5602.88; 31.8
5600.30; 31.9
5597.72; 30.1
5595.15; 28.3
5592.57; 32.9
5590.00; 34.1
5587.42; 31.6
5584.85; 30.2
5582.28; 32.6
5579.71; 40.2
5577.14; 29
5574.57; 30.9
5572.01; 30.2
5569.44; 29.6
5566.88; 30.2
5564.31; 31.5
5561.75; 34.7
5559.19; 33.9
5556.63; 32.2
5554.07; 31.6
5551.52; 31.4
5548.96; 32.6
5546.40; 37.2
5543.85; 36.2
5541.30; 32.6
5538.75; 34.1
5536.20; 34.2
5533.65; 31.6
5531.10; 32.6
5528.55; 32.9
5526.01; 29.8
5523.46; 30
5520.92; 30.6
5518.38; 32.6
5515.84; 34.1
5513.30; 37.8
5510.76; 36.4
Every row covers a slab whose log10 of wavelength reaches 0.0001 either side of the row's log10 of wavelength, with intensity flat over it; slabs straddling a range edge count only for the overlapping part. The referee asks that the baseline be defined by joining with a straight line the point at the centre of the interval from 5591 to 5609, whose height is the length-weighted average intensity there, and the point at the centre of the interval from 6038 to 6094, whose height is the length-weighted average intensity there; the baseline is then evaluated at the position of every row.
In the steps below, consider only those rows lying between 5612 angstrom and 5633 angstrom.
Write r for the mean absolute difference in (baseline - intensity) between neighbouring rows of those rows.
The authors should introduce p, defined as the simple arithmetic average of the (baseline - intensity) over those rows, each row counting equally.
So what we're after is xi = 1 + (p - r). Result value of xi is -2.85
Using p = -2.4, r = 1.50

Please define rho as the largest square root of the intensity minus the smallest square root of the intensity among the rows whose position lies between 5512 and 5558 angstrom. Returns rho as 0.69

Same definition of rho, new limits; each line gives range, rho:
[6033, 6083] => 1.03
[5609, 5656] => 0.78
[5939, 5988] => 0.62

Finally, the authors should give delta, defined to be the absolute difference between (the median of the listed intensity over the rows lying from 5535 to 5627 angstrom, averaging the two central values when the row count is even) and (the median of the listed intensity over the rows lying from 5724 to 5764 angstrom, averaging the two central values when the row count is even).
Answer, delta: 0.65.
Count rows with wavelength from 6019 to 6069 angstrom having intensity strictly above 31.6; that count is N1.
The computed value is 1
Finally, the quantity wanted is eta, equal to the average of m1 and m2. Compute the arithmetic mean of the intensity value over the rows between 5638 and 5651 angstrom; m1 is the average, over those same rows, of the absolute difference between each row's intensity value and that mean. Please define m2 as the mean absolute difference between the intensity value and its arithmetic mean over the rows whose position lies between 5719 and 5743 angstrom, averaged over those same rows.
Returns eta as 1.8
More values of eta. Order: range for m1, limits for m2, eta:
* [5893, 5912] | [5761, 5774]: 1.1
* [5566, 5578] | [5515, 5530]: 1.0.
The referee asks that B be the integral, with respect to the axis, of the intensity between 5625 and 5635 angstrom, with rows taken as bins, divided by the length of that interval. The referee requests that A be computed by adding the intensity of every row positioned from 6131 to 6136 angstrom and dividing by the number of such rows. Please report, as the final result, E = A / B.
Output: 0.99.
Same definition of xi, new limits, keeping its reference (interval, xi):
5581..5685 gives -1.64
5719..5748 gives -1.65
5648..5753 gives -1.57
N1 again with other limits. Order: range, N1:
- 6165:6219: 17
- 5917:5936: 1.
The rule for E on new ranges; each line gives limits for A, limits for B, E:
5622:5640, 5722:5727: 0.98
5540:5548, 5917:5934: 1.17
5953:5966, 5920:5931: 0.94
